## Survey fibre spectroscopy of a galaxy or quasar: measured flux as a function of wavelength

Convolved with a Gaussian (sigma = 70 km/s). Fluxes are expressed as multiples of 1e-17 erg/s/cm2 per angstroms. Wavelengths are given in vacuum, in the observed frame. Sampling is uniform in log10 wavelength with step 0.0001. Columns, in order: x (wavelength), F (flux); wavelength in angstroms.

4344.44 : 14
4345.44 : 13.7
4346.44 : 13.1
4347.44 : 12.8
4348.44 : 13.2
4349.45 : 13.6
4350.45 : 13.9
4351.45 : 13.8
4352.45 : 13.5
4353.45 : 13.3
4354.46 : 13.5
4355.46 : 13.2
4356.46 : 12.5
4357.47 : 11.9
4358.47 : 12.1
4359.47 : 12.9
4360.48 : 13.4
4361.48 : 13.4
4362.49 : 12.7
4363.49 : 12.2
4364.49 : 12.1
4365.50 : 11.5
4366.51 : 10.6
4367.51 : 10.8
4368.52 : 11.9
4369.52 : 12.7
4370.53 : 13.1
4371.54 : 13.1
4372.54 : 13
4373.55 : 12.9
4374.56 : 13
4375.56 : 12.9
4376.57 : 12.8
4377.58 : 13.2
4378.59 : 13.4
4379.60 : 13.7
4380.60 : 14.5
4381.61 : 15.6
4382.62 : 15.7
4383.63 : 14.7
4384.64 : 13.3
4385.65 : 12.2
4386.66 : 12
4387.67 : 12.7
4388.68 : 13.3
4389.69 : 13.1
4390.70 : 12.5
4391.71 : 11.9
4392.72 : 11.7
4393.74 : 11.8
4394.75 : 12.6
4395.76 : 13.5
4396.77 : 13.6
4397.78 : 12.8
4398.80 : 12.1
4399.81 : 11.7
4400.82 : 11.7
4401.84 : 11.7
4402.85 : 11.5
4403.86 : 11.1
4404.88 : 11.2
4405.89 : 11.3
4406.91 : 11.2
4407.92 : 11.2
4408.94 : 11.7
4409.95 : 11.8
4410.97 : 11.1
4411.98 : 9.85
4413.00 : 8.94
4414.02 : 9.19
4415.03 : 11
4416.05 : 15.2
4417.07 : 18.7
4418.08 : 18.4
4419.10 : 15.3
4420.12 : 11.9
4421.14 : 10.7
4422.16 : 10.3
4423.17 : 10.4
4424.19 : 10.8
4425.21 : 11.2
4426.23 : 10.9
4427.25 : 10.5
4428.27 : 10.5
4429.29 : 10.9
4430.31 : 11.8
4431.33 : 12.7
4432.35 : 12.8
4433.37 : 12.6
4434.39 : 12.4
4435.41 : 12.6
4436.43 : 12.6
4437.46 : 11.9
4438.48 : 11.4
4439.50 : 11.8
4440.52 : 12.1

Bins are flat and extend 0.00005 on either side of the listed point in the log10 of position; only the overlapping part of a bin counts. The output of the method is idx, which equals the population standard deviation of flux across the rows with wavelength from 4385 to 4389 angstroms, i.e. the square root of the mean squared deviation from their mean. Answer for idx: 0.5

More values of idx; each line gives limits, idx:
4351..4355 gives 0.2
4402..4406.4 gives 0.1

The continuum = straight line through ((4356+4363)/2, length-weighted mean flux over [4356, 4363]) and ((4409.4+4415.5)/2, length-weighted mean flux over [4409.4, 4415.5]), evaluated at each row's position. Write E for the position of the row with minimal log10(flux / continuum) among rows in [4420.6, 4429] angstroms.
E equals 4422.16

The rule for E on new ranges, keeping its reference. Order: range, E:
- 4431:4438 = 4437.46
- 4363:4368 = 4366.51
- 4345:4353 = 4347.44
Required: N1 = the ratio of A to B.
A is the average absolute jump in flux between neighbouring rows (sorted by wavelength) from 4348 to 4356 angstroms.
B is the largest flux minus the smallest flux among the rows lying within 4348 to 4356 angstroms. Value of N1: 0.37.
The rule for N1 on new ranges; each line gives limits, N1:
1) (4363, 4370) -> 0.29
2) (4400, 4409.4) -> 0.29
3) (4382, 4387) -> 0.25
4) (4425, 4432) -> 0.22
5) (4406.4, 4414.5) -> 0.19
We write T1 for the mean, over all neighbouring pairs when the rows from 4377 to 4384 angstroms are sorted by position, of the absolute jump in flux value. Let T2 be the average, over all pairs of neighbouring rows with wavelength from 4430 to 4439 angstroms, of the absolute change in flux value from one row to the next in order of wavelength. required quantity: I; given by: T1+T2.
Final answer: 0.93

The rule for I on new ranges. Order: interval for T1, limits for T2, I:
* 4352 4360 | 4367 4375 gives 0.80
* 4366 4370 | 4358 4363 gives 1.20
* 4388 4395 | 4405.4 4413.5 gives 0.93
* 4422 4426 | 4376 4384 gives 0.86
